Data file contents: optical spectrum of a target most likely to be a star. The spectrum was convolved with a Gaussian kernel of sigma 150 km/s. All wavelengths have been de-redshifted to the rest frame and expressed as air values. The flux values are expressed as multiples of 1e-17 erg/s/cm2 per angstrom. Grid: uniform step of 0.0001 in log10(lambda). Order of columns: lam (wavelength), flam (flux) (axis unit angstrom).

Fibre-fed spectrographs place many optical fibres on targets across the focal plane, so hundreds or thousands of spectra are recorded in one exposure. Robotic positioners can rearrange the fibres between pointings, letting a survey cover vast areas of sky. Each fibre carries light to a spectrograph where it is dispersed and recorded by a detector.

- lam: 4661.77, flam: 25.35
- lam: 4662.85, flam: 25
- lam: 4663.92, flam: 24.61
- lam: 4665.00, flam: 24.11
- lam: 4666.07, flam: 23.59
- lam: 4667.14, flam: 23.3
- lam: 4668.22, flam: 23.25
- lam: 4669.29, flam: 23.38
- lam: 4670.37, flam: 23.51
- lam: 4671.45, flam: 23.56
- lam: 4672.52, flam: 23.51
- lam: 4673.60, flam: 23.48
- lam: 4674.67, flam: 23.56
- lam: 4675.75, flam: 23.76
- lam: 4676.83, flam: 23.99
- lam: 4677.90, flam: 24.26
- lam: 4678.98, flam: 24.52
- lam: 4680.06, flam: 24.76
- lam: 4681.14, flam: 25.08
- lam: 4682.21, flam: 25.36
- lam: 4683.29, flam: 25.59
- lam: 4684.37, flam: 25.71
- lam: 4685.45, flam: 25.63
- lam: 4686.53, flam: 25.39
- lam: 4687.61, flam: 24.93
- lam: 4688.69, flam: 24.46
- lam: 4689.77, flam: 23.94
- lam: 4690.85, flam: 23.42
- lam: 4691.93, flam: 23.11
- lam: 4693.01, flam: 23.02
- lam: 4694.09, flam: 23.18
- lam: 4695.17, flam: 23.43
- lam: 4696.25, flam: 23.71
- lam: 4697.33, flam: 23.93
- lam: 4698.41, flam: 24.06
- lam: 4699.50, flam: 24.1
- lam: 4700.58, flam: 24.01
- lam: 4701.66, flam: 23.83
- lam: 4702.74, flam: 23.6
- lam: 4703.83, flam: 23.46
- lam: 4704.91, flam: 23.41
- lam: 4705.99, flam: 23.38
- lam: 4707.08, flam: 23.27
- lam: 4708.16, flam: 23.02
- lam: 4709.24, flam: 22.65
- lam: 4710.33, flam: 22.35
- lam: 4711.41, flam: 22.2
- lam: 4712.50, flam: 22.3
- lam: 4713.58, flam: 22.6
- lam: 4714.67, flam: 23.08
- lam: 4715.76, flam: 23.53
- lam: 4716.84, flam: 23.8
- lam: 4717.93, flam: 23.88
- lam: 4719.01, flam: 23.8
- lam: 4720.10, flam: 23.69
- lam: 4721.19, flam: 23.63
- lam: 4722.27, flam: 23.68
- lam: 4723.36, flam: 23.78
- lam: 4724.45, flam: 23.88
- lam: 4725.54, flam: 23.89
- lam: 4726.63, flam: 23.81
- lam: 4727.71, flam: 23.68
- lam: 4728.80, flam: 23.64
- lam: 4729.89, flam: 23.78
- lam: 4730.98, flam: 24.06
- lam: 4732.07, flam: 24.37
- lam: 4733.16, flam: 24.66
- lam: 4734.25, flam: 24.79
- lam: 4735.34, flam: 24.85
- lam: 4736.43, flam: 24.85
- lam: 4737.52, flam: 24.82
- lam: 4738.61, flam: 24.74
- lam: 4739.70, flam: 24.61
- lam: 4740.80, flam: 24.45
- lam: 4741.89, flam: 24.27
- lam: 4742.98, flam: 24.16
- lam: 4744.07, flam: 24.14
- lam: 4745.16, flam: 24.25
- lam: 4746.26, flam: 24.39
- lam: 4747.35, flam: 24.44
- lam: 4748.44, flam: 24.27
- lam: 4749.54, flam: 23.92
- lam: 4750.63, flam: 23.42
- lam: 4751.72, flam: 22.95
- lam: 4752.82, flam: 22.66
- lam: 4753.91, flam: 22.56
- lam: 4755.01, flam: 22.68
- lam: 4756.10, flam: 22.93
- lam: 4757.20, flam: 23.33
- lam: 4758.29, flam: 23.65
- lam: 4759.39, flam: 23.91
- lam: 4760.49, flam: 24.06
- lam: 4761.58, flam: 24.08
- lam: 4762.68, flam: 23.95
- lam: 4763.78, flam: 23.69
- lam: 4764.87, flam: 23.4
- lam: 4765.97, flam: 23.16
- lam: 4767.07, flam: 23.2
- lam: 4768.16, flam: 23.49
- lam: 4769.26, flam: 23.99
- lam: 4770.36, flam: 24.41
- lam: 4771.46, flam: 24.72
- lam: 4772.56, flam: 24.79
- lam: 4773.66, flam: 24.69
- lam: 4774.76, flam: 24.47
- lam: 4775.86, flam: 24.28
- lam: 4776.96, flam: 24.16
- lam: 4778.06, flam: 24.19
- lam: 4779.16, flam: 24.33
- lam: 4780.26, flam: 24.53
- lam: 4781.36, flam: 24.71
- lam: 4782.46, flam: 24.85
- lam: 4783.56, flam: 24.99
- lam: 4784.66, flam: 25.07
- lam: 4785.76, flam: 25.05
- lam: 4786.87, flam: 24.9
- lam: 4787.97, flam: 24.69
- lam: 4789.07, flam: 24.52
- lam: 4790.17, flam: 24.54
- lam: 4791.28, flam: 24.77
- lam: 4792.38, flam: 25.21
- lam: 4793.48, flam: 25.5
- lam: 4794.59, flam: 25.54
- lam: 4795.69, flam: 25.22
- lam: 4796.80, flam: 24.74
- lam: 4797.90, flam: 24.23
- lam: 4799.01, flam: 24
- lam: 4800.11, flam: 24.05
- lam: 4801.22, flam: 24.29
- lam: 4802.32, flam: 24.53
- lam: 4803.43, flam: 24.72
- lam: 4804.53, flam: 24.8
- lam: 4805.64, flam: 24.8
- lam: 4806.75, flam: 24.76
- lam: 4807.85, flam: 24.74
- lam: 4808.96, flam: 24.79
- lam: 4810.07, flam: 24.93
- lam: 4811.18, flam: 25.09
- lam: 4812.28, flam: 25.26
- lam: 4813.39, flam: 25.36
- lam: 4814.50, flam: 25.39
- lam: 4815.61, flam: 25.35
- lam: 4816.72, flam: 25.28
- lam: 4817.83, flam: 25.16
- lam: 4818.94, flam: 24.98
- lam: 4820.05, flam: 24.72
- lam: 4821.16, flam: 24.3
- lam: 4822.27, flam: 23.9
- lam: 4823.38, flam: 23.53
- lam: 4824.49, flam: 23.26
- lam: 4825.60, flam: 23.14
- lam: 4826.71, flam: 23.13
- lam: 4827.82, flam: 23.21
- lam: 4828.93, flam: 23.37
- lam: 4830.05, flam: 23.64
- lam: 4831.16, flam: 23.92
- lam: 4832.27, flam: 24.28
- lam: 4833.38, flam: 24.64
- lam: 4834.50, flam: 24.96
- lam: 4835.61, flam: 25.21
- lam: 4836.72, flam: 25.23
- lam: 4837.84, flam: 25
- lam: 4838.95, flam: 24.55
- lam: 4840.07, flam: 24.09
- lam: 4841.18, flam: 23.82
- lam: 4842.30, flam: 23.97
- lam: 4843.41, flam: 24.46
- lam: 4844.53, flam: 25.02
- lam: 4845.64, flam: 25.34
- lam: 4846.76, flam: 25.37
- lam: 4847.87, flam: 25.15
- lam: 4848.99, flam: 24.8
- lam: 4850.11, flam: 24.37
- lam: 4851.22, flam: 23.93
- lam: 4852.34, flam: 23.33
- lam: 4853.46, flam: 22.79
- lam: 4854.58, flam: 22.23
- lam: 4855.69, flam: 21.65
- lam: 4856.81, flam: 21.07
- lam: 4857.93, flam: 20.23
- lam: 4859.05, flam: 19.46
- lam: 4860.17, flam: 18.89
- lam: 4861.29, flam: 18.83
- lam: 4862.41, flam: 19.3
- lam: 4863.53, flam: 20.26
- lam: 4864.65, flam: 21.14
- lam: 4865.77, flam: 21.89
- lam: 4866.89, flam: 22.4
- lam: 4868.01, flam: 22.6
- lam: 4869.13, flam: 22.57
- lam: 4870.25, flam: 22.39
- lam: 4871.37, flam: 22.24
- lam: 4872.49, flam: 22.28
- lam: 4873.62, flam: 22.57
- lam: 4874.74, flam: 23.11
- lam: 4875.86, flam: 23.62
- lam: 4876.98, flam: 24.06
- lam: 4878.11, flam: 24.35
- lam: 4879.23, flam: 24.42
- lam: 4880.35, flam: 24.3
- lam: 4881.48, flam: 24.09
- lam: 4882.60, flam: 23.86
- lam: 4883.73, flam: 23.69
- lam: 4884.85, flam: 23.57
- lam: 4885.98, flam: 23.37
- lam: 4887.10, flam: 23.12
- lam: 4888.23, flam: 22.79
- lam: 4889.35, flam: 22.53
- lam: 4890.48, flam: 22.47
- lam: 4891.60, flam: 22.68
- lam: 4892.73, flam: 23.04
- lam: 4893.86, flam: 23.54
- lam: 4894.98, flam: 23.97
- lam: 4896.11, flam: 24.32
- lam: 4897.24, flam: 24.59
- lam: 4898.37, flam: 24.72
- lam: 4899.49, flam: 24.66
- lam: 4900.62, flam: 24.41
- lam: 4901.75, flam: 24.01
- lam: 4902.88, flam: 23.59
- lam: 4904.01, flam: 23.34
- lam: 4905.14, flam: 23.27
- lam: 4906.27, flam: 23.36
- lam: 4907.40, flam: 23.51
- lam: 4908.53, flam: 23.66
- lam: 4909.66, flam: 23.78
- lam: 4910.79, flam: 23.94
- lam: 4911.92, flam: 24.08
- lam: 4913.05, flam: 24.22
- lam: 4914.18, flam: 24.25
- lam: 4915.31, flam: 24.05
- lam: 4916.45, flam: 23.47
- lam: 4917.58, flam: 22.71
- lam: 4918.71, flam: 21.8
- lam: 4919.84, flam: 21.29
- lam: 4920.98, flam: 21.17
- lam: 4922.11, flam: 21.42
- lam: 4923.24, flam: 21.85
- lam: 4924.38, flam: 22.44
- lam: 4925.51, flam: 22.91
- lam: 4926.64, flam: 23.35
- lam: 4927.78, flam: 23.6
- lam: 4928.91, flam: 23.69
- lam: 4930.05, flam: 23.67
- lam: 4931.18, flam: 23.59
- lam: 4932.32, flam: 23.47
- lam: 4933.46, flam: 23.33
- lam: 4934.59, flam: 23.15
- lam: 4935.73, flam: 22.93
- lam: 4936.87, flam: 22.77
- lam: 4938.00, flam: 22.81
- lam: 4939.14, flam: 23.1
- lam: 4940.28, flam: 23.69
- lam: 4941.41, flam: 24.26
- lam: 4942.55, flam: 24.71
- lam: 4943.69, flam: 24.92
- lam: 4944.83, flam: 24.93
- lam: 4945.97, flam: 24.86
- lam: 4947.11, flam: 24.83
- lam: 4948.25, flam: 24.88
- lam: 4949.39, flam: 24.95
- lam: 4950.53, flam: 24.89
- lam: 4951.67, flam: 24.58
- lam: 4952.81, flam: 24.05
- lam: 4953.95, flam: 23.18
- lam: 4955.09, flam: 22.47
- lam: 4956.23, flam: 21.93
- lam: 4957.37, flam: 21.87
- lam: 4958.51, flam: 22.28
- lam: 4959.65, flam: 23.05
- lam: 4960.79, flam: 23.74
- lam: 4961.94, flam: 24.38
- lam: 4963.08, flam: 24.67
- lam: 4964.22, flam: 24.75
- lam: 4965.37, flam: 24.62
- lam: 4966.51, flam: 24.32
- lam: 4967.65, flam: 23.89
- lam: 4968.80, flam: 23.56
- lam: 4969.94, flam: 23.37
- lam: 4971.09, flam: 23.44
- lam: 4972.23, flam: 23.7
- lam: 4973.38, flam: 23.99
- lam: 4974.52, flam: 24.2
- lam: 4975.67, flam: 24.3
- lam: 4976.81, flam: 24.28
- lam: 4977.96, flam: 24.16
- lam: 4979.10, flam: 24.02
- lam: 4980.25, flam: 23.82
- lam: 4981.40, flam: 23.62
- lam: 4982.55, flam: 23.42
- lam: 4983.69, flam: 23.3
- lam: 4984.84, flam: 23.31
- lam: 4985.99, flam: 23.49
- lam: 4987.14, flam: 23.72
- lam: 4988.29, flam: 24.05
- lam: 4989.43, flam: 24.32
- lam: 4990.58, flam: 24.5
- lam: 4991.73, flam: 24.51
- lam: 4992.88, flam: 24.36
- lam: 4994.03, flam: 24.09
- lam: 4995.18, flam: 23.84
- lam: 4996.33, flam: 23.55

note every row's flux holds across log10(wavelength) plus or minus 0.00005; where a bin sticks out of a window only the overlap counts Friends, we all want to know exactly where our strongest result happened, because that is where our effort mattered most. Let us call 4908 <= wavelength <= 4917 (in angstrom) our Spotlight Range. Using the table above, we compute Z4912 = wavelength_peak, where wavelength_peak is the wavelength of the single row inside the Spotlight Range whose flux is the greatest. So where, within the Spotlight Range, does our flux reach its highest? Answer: 4914.18 angstrom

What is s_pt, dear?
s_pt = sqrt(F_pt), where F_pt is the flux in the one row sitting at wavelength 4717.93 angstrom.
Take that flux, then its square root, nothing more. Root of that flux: 4.89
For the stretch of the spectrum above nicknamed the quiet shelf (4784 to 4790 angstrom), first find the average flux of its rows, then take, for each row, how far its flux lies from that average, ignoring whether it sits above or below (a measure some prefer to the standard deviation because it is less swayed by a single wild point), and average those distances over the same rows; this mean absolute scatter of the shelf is 0.19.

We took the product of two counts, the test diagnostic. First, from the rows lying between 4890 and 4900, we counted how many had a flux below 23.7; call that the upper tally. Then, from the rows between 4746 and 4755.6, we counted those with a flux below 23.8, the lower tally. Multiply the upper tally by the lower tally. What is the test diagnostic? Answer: 20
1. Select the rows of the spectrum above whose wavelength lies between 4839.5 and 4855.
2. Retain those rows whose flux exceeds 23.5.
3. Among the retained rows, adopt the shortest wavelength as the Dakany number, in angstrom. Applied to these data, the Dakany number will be 4840.07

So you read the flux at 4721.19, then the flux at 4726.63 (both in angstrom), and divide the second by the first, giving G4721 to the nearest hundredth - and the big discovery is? 1.01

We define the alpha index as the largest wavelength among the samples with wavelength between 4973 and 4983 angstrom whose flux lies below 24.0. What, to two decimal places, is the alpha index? 4982.55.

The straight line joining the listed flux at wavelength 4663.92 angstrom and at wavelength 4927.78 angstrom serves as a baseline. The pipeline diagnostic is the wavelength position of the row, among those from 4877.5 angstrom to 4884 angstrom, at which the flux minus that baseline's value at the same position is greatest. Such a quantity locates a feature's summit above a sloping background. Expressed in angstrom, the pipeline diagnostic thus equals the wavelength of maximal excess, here 4879.23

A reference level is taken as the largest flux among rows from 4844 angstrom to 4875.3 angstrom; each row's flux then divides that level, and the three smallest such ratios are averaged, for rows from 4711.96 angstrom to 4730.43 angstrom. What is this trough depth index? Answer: 1.06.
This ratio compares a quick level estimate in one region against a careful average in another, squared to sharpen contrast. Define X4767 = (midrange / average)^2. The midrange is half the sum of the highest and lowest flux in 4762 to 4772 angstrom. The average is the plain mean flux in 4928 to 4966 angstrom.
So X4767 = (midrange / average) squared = 1.01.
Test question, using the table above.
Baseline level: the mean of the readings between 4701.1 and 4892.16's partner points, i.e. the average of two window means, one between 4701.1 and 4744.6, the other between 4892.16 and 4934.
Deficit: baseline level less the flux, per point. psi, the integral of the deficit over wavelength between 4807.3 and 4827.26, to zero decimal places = -20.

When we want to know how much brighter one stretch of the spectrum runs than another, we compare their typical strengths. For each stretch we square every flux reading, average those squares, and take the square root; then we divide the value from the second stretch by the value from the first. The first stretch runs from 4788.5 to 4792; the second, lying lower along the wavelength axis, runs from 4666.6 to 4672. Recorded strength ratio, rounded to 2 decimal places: 0.95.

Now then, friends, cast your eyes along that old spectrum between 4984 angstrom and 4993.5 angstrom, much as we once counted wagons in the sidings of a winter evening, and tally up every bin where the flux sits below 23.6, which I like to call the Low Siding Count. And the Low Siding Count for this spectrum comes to 2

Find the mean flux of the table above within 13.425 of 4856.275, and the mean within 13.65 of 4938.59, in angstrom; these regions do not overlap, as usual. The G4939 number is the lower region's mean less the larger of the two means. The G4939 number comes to -1.53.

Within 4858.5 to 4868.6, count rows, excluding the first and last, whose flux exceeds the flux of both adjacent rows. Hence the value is 0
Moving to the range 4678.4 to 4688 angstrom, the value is 1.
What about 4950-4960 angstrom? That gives 0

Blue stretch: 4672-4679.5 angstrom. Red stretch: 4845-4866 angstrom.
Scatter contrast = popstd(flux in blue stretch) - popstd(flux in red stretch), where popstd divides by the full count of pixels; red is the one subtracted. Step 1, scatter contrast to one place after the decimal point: -1.8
